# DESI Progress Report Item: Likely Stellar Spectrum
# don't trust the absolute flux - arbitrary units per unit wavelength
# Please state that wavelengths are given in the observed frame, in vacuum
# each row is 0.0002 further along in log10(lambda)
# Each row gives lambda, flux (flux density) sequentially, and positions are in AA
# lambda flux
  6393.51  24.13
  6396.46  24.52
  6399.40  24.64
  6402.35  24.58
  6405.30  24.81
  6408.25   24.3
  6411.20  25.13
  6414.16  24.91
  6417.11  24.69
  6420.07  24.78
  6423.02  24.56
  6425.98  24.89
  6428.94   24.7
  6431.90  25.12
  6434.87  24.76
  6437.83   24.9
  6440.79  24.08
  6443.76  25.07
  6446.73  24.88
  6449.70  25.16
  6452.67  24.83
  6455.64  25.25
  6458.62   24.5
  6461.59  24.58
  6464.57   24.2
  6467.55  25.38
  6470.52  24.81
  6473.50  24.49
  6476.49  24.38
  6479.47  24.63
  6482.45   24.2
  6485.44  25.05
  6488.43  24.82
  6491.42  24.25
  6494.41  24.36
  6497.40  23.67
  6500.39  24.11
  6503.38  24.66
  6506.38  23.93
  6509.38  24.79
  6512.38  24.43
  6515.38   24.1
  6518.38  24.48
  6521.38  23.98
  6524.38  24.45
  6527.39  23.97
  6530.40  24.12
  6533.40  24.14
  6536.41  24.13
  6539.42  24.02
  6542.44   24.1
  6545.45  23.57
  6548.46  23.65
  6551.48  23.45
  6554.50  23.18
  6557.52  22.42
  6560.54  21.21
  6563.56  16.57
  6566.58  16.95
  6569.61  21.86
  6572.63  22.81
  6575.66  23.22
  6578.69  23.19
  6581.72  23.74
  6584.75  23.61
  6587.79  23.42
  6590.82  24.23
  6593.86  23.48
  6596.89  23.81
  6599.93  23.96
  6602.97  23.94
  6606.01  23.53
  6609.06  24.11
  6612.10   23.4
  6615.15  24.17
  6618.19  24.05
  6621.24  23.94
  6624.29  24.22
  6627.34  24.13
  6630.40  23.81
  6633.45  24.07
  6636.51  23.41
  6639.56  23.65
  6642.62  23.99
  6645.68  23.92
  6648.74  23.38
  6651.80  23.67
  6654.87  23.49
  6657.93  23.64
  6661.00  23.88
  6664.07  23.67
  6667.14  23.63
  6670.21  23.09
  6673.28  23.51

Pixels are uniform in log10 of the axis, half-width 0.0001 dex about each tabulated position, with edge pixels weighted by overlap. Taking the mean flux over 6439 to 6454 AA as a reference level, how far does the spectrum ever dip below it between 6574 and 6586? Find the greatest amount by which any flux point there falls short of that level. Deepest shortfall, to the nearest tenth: 1.6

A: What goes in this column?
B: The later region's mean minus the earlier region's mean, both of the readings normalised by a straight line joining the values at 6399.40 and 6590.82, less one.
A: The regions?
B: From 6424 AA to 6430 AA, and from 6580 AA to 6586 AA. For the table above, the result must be -0.03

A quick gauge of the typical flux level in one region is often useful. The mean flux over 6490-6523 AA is 24.3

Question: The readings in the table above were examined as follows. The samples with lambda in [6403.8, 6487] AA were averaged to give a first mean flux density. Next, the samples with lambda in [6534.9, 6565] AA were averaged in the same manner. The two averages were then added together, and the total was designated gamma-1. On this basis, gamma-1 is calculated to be 47.4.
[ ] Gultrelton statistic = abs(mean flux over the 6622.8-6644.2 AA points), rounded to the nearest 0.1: 23.9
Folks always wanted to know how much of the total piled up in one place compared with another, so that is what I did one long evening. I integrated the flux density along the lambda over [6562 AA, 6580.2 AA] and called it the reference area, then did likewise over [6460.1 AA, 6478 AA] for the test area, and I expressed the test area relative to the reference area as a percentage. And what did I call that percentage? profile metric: 117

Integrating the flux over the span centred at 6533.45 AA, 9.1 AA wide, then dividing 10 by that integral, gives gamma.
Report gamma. 0.046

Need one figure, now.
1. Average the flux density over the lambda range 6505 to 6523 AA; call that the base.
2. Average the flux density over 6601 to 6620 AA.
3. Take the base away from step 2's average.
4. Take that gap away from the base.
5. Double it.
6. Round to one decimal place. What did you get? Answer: 49.4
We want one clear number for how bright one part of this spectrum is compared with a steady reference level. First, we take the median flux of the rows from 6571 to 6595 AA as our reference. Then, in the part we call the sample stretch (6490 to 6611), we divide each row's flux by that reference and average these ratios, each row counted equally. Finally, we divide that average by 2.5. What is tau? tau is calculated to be 0.399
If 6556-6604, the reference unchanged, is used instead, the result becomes 0.382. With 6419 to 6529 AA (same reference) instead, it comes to 0.419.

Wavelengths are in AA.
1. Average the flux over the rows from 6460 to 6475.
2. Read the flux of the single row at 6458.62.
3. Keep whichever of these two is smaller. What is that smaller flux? 24.5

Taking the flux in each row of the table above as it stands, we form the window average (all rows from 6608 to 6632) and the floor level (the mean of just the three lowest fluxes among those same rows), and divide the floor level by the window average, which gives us 0.989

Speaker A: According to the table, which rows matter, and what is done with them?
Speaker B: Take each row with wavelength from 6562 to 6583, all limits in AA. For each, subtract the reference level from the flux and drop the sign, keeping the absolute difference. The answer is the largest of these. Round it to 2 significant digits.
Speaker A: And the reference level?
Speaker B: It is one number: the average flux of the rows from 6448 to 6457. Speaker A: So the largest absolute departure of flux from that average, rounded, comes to 8.5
